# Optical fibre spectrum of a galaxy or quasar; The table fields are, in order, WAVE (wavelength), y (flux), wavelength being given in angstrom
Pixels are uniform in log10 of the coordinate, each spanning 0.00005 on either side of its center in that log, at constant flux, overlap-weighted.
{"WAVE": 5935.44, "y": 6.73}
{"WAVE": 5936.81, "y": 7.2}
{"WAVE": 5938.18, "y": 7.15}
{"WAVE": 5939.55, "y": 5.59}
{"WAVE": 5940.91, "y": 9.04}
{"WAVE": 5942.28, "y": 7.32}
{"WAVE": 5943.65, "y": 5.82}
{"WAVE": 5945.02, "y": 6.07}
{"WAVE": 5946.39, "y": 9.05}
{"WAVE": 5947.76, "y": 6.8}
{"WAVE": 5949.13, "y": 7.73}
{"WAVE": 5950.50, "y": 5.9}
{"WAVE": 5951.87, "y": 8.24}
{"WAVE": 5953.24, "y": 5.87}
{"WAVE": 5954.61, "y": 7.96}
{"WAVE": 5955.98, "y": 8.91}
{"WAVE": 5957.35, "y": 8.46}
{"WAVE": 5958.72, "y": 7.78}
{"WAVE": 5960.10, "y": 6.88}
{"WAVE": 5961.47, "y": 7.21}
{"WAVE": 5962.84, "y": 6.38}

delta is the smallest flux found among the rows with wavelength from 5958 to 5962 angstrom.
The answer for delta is 6.88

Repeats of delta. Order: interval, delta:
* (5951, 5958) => 5.87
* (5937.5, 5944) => 5.59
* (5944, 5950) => 6.07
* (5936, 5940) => 5.59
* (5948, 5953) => 5.9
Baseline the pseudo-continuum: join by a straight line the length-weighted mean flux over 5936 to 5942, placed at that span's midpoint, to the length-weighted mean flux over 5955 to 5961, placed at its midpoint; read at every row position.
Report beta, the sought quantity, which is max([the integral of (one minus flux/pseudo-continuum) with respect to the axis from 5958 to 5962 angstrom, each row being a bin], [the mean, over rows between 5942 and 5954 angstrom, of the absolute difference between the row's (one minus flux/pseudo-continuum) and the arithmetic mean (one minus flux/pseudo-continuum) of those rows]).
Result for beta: 0.37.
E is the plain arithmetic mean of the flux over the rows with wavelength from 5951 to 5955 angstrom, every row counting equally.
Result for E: 7.36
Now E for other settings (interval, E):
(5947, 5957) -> 7.34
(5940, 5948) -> 7.35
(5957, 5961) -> 7.71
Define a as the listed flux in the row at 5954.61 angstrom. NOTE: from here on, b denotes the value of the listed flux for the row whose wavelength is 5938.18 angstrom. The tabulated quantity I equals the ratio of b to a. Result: 0.90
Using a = 7.96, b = 7.15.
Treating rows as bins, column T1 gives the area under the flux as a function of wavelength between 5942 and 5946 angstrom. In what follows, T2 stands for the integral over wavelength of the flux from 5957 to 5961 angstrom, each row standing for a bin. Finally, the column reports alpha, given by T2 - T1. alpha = 4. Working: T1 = 26.0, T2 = 30.4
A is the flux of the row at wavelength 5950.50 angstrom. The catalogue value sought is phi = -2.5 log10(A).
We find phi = -1.9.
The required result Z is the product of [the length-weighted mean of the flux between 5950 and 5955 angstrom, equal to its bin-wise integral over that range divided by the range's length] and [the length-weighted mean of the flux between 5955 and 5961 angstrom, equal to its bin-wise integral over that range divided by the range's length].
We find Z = 56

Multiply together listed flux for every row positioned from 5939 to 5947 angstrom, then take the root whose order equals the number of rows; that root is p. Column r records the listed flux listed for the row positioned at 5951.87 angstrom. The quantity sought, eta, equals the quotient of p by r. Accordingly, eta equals 0.85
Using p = 7.01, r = 8.24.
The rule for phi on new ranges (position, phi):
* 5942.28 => -2.2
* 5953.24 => -1.9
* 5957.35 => -2.3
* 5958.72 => -2.2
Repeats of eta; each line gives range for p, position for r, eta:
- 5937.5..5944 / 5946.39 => 0.76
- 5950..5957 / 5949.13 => 0.94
